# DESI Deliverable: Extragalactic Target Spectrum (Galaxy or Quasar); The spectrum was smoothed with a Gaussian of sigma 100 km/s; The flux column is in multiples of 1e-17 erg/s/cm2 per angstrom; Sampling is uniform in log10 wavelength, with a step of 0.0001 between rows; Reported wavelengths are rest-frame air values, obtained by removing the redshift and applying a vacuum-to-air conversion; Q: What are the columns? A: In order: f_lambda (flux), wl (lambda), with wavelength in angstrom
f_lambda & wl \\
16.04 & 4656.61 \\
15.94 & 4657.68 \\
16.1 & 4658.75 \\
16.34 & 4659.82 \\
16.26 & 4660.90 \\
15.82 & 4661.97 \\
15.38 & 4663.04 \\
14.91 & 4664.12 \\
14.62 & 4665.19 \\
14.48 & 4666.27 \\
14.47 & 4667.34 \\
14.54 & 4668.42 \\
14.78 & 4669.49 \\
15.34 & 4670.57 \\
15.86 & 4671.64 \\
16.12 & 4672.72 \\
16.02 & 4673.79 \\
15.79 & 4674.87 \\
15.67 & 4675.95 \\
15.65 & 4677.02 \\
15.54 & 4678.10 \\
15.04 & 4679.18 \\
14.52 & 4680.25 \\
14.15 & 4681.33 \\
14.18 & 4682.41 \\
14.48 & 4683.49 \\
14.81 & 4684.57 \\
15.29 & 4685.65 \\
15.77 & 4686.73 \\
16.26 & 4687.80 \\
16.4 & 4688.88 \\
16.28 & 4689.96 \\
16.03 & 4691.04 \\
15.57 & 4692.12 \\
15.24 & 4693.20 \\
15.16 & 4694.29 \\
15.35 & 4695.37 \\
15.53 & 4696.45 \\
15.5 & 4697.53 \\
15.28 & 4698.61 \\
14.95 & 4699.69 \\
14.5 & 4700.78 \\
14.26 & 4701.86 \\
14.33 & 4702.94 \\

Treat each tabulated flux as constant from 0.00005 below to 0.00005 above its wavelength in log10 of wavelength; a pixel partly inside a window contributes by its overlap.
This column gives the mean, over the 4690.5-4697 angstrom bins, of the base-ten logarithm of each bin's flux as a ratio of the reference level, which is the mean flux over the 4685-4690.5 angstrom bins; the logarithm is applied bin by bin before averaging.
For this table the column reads -0.014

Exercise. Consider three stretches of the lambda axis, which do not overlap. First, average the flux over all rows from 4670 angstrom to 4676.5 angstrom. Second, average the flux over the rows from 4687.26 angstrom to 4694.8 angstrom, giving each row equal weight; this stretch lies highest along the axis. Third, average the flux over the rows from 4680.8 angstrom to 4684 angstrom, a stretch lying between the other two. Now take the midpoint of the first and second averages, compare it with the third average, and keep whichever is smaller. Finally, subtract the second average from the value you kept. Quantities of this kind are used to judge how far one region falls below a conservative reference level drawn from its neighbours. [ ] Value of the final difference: -1.6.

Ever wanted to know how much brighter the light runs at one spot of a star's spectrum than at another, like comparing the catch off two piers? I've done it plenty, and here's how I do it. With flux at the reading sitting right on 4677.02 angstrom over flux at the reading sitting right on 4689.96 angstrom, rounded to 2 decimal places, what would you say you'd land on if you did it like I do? 0.96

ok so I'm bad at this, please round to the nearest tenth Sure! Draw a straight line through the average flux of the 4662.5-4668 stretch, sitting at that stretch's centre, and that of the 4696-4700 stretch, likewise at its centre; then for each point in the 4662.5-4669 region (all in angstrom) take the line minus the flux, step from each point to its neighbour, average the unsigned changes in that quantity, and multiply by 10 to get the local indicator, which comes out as 2.1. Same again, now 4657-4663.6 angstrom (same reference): 2.8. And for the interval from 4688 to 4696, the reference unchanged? 2.5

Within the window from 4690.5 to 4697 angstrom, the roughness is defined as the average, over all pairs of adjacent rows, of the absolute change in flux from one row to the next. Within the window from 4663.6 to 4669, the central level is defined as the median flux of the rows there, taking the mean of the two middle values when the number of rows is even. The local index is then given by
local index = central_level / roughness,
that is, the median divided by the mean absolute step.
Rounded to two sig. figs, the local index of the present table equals 59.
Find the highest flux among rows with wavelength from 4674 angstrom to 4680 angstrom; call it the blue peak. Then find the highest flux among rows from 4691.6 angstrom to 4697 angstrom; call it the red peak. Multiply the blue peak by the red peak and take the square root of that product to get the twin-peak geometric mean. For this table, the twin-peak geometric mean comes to 15.7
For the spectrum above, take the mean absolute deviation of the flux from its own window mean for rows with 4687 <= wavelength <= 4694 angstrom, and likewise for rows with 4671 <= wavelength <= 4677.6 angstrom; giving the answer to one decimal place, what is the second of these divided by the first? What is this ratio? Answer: 0.4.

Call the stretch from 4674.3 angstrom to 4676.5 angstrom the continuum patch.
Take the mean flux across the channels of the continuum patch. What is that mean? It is 15.7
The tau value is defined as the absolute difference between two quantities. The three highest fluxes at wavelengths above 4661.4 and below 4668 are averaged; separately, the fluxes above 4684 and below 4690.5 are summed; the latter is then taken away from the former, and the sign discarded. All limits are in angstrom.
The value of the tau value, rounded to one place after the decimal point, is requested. 79.4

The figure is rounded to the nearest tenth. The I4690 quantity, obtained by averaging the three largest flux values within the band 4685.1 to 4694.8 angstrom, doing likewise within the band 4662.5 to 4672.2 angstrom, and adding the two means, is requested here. 31.8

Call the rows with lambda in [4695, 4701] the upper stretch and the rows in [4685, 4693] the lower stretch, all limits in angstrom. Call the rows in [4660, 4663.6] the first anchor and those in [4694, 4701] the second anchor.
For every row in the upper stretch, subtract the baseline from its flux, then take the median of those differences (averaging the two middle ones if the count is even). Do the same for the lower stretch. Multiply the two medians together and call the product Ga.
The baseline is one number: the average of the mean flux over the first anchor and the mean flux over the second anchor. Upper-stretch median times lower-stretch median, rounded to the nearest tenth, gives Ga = -0.1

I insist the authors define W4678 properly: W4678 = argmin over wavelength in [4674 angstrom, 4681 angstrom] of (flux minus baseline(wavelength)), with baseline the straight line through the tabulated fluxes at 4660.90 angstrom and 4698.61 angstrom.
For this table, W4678 4680.25 angstrom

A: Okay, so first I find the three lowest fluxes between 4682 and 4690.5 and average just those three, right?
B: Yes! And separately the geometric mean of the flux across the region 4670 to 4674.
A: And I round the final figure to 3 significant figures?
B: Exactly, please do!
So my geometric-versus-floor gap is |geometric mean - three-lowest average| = 1.34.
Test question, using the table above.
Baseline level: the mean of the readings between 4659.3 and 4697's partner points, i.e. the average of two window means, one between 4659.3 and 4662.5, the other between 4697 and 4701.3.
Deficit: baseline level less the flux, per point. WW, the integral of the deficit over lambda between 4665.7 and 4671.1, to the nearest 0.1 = 4.7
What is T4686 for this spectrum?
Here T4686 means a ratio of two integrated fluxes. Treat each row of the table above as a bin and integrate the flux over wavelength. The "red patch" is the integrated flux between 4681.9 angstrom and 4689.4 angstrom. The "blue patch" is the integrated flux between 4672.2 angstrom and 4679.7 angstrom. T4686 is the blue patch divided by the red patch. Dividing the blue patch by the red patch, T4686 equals 1.02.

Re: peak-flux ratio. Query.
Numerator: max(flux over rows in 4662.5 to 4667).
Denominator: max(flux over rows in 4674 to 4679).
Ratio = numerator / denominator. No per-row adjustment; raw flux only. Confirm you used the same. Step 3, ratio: 0.97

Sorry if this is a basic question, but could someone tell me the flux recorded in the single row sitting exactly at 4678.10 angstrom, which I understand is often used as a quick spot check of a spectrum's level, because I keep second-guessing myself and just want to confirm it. 15.54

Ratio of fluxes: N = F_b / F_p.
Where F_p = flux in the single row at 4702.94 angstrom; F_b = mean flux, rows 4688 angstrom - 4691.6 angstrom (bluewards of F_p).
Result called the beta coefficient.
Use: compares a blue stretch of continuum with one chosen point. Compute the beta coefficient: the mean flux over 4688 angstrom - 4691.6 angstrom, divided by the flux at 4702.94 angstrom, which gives 1.13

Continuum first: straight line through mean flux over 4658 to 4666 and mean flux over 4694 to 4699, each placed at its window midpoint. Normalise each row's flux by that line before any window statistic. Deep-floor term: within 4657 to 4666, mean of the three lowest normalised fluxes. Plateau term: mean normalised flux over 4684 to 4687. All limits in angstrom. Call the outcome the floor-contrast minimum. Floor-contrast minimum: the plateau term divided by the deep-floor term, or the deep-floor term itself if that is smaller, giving 0.96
